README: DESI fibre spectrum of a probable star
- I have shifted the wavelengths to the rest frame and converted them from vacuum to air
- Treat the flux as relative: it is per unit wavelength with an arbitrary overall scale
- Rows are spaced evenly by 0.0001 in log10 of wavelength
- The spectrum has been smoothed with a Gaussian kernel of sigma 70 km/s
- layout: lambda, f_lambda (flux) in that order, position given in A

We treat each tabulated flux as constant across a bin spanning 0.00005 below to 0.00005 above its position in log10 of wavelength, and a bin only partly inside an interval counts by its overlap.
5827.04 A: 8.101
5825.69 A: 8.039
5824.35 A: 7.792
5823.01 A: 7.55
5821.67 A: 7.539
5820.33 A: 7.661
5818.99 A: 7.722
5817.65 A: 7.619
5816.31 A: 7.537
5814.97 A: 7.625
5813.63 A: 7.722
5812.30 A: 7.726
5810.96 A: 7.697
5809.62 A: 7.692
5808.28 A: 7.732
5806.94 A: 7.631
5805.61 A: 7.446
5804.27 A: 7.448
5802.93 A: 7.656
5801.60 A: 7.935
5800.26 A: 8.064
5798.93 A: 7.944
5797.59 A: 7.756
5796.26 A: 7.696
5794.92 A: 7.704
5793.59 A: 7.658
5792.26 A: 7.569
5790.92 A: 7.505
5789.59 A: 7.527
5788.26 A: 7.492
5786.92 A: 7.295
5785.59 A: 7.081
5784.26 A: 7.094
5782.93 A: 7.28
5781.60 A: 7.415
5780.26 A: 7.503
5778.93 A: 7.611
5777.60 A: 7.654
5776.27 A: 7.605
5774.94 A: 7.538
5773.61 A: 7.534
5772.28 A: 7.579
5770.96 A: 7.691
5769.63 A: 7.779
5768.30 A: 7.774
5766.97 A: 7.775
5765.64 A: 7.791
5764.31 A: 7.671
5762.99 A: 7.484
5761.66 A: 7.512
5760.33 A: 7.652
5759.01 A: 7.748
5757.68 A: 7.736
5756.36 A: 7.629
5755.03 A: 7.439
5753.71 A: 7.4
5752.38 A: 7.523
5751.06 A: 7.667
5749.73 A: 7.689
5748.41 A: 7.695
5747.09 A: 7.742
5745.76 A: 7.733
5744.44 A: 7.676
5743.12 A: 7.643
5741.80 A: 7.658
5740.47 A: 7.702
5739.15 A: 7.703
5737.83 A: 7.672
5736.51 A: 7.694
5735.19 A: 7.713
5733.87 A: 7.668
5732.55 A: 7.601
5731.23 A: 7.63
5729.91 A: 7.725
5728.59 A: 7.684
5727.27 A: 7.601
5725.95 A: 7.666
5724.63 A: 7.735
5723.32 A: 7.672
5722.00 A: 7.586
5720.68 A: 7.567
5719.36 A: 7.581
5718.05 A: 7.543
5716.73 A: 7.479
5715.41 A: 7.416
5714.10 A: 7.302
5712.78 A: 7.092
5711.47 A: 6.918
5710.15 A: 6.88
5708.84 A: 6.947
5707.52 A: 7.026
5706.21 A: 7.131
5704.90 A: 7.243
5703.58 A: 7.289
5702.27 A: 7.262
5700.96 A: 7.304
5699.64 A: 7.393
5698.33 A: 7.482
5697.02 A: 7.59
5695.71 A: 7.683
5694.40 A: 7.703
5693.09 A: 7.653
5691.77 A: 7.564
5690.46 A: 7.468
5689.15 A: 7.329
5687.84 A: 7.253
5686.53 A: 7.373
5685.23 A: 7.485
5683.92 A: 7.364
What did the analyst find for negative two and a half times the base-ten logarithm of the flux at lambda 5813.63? -2.219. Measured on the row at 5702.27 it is -2.153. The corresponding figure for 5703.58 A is -2.157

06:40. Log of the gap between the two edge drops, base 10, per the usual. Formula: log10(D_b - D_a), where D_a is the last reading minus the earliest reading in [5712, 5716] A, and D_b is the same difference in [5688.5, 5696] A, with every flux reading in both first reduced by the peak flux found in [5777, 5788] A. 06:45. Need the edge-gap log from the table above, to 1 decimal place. -1.5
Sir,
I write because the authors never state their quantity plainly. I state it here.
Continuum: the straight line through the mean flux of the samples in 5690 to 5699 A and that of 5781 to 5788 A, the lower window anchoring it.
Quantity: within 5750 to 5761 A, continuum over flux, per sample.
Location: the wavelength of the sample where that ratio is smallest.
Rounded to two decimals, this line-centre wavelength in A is 5759.01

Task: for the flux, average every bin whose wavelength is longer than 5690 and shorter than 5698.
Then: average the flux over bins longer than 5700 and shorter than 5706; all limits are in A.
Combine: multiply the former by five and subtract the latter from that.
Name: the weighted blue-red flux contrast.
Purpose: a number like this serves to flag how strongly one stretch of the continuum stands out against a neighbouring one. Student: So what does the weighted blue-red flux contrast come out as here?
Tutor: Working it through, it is 30.8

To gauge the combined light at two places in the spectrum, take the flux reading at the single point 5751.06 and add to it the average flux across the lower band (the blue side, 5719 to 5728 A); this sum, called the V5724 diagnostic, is 15.3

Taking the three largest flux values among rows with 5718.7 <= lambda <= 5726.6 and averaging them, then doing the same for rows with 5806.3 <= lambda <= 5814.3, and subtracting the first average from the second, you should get 0.04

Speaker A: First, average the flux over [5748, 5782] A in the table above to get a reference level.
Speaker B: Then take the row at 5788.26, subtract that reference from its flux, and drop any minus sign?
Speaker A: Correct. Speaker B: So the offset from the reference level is 0.13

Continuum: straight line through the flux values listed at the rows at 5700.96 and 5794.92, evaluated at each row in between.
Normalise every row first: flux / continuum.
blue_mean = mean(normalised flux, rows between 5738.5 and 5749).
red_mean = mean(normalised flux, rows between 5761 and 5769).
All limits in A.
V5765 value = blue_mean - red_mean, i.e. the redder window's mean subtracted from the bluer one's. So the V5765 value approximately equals 0.016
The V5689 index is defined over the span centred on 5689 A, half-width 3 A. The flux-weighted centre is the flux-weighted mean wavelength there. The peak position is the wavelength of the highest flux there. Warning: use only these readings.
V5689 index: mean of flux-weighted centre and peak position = 5690.5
